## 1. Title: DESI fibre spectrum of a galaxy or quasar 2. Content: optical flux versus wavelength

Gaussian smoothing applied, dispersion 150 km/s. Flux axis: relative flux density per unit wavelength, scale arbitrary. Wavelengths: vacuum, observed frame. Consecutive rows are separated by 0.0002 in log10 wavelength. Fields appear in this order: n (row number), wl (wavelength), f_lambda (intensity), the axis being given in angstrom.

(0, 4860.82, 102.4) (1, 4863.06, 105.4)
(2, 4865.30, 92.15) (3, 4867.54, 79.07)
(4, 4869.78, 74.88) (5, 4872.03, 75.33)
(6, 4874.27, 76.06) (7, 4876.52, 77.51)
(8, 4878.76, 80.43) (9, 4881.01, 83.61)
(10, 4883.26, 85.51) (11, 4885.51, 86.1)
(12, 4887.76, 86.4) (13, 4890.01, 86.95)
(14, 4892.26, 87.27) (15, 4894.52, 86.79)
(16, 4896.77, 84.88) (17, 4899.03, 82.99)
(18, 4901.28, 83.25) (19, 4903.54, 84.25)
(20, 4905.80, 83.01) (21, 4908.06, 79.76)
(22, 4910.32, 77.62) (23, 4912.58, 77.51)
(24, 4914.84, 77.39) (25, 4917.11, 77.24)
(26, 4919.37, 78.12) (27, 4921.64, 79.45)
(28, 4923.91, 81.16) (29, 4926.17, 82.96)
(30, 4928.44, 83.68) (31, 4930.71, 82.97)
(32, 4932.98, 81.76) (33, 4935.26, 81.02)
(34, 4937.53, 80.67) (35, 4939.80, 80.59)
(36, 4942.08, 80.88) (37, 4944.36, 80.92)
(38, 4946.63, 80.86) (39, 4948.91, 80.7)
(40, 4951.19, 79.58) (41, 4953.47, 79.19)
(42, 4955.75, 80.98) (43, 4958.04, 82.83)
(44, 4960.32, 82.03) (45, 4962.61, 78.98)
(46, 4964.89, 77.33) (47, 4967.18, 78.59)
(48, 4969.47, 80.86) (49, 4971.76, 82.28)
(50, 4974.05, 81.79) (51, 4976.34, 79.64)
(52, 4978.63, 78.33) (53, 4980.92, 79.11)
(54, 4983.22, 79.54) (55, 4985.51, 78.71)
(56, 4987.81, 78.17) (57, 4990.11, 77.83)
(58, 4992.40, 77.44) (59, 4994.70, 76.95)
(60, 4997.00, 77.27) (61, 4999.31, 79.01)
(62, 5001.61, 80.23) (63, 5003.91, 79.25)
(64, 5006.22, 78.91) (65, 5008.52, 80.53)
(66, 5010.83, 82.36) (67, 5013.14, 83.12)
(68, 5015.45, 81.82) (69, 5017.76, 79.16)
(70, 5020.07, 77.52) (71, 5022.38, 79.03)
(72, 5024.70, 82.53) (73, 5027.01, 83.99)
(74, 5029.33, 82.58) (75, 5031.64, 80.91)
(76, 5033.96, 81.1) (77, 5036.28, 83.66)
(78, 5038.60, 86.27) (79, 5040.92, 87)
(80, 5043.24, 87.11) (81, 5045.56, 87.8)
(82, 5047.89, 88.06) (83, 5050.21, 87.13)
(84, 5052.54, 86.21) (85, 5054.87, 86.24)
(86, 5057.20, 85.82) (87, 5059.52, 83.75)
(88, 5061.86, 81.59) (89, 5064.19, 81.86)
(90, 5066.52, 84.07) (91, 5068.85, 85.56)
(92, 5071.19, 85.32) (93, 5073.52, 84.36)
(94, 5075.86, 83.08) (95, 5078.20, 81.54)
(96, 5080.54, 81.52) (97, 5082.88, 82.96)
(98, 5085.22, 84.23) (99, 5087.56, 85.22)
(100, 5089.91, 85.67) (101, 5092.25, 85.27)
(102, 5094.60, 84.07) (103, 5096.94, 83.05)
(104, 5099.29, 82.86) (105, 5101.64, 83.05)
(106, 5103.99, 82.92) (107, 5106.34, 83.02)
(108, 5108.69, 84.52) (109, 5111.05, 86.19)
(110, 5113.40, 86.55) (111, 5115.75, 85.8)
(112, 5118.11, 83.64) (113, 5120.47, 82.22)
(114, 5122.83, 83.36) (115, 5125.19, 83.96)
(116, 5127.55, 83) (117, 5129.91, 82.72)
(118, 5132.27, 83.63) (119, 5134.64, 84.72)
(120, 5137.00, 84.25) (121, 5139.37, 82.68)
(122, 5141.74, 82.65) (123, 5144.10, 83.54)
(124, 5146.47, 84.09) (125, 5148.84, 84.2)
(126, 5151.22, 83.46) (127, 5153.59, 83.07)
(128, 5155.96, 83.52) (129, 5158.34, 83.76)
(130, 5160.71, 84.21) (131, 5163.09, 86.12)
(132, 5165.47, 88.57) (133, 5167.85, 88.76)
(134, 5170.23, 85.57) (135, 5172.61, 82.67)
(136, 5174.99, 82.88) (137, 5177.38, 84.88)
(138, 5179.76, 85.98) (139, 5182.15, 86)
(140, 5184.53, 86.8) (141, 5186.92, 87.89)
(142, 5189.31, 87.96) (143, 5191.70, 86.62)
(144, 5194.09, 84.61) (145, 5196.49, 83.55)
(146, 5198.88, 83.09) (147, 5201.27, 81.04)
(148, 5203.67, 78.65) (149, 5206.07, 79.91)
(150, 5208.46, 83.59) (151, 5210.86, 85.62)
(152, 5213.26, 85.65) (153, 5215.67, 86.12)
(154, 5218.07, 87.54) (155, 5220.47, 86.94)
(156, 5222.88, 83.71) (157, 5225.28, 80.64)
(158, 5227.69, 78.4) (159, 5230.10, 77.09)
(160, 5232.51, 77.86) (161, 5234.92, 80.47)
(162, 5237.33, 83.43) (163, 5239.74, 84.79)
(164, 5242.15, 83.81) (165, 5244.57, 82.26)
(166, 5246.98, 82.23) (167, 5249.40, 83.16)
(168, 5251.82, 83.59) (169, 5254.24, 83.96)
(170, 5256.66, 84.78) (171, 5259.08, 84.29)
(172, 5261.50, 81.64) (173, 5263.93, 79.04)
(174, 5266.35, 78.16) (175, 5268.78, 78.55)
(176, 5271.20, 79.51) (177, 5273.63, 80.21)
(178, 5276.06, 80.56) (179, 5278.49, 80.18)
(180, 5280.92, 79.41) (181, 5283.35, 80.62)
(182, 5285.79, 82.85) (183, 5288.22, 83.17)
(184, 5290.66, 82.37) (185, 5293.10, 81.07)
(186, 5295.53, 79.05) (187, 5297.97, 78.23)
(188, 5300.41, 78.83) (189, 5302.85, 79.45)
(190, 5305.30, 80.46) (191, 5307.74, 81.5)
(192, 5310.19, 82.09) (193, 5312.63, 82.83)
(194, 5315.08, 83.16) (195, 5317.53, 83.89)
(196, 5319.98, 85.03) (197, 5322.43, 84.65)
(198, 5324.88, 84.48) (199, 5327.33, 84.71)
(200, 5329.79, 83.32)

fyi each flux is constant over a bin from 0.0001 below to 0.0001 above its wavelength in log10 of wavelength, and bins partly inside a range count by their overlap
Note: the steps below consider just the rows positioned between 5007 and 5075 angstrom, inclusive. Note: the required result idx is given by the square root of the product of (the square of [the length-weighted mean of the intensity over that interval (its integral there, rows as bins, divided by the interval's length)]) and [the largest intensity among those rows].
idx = 785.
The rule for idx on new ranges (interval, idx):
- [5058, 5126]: 780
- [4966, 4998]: 717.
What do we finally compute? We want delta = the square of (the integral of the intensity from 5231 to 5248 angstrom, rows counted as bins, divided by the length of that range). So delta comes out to 6735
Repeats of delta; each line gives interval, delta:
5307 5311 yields 6674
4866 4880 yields 6039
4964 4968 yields 6067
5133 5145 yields 6985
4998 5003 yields 6321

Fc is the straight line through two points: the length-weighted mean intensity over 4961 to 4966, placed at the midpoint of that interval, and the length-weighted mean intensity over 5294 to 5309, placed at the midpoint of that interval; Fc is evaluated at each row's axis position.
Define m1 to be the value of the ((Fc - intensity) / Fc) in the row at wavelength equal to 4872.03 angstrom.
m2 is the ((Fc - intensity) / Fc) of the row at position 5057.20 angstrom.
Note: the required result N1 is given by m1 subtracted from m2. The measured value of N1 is -0.126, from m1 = 0.04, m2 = -0.089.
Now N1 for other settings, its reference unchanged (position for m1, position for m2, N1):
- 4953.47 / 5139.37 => -0.036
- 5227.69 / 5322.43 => -0.075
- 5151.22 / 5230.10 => 0.084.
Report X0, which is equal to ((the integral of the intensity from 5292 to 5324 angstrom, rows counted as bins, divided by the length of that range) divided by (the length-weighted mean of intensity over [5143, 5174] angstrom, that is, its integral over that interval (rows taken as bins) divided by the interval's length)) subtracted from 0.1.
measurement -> -0.86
